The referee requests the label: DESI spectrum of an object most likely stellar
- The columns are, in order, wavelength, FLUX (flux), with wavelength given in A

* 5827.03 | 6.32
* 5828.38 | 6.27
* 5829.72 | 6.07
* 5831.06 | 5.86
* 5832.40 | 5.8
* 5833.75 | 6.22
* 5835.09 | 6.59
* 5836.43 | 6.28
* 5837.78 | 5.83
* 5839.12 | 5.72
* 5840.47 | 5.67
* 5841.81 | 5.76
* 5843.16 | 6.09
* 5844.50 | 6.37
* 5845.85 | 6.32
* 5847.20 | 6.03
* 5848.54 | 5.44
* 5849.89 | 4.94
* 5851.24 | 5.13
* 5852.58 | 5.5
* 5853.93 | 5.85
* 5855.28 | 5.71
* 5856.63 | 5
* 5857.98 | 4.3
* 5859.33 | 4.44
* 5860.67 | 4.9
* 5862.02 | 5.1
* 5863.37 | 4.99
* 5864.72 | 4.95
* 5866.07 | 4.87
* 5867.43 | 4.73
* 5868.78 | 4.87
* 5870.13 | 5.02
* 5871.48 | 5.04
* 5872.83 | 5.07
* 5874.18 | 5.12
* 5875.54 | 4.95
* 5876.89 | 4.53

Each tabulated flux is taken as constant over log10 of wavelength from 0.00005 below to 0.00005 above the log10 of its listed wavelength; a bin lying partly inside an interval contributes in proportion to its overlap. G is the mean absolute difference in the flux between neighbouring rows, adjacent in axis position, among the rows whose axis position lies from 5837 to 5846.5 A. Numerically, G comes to 0.15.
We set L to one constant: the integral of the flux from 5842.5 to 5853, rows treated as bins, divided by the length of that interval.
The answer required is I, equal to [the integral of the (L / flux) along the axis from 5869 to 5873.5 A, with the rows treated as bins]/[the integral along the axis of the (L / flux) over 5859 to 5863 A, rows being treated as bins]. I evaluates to 1.08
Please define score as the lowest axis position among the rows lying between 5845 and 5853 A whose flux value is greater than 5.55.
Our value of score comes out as 5845.85 A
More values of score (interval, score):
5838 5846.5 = 5839.12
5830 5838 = 5831.06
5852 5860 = 5853.93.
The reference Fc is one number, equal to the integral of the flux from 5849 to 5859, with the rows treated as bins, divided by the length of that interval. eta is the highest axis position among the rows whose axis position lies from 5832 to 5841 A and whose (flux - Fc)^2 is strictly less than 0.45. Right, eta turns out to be 5840.47 A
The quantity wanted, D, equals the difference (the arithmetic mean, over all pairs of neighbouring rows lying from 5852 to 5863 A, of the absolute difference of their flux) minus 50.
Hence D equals -49.6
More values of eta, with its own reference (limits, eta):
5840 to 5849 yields 5848.54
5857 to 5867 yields 5866.07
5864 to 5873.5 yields 5872.83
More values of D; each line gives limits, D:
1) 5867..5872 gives -49.9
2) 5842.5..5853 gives -49.7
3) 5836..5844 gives -49.8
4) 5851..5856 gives -49.7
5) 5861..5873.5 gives -49.9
